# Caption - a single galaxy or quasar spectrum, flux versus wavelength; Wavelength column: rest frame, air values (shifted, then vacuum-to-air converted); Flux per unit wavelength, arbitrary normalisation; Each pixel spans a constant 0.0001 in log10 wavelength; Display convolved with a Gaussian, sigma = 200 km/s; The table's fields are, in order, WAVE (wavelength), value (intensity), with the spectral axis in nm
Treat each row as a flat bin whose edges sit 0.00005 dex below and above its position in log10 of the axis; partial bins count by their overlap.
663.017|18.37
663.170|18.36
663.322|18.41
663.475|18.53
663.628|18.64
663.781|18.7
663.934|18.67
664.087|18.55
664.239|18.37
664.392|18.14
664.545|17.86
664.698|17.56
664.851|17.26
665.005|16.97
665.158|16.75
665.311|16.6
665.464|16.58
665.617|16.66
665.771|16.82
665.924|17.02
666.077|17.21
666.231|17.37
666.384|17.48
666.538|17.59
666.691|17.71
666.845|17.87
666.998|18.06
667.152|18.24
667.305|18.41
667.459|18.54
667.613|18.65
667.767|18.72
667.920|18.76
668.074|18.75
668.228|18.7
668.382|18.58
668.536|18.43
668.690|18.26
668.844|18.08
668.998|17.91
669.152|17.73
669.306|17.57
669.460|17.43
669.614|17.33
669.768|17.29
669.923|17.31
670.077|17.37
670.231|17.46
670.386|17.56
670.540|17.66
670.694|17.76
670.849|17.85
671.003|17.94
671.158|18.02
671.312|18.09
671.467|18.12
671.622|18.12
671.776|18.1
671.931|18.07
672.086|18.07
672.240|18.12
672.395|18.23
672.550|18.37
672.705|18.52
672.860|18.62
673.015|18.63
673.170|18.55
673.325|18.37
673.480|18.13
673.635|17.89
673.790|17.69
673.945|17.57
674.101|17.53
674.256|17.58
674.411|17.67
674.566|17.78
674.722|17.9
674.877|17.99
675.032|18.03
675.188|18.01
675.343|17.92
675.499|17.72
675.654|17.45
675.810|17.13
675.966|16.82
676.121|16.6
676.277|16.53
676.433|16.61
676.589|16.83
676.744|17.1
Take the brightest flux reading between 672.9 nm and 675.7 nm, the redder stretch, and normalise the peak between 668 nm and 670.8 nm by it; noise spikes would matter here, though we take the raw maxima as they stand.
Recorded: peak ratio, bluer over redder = 1.01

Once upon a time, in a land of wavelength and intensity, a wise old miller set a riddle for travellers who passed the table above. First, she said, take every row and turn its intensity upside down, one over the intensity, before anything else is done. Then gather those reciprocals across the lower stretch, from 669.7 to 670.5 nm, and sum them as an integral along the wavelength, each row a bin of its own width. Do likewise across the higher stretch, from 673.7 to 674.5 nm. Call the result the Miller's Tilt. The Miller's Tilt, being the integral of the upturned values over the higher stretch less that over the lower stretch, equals 0.000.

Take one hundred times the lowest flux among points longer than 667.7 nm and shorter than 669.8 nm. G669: 1729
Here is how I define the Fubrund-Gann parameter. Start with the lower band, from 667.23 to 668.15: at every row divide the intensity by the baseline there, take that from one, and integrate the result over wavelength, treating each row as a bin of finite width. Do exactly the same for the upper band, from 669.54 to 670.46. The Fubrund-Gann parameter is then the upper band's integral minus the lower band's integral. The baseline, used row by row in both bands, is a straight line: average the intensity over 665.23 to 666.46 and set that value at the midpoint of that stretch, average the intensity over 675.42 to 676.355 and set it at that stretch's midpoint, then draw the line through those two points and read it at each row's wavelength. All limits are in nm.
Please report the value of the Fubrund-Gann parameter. 0.069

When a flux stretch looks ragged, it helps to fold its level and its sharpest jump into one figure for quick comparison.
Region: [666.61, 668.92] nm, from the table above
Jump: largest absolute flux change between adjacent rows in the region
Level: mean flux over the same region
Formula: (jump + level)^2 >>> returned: 345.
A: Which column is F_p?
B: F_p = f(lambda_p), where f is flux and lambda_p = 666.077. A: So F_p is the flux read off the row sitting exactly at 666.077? 17.21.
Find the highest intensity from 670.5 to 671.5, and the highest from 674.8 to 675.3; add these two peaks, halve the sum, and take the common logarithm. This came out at 1.26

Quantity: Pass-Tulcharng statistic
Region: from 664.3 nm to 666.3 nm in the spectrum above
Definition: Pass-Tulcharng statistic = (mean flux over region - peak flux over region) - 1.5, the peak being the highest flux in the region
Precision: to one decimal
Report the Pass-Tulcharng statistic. -2.5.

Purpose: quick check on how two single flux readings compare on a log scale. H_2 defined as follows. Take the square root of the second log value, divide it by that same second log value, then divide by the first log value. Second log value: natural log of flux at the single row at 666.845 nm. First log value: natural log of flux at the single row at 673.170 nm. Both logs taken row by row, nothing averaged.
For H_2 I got 0.202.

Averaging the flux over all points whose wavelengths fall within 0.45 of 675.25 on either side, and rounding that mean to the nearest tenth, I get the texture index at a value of 17.9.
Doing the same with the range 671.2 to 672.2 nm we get 18.1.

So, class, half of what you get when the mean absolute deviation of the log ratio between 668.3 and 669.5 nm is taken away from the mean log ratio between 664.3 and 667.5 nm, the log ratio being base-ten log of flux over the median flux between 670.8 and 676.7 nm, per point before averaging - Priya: -0.010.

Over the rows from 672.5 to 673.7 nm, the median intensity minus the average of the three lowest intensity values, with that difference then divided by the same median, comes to 0.017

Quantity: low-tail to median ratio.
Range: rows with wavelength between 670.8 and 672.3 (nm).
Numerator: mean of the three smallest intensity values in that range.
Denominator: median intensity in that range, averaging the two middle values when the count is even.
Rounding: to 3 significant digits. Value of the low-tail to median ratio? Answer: 0.992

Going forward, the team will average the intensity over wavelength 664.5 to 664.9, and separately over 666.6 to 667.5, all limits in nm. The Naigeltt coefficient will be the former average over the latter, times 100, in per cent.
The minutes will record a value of 97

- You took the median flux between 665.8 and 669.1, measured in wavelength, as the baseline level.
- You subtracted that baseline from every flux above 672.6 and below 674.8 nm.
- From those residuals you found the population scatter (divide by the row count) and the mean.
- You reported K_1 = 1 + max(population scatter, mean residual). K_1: 1.41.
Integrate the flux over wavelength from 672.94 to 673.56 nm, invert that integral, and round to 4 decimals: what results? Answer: 0.0876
